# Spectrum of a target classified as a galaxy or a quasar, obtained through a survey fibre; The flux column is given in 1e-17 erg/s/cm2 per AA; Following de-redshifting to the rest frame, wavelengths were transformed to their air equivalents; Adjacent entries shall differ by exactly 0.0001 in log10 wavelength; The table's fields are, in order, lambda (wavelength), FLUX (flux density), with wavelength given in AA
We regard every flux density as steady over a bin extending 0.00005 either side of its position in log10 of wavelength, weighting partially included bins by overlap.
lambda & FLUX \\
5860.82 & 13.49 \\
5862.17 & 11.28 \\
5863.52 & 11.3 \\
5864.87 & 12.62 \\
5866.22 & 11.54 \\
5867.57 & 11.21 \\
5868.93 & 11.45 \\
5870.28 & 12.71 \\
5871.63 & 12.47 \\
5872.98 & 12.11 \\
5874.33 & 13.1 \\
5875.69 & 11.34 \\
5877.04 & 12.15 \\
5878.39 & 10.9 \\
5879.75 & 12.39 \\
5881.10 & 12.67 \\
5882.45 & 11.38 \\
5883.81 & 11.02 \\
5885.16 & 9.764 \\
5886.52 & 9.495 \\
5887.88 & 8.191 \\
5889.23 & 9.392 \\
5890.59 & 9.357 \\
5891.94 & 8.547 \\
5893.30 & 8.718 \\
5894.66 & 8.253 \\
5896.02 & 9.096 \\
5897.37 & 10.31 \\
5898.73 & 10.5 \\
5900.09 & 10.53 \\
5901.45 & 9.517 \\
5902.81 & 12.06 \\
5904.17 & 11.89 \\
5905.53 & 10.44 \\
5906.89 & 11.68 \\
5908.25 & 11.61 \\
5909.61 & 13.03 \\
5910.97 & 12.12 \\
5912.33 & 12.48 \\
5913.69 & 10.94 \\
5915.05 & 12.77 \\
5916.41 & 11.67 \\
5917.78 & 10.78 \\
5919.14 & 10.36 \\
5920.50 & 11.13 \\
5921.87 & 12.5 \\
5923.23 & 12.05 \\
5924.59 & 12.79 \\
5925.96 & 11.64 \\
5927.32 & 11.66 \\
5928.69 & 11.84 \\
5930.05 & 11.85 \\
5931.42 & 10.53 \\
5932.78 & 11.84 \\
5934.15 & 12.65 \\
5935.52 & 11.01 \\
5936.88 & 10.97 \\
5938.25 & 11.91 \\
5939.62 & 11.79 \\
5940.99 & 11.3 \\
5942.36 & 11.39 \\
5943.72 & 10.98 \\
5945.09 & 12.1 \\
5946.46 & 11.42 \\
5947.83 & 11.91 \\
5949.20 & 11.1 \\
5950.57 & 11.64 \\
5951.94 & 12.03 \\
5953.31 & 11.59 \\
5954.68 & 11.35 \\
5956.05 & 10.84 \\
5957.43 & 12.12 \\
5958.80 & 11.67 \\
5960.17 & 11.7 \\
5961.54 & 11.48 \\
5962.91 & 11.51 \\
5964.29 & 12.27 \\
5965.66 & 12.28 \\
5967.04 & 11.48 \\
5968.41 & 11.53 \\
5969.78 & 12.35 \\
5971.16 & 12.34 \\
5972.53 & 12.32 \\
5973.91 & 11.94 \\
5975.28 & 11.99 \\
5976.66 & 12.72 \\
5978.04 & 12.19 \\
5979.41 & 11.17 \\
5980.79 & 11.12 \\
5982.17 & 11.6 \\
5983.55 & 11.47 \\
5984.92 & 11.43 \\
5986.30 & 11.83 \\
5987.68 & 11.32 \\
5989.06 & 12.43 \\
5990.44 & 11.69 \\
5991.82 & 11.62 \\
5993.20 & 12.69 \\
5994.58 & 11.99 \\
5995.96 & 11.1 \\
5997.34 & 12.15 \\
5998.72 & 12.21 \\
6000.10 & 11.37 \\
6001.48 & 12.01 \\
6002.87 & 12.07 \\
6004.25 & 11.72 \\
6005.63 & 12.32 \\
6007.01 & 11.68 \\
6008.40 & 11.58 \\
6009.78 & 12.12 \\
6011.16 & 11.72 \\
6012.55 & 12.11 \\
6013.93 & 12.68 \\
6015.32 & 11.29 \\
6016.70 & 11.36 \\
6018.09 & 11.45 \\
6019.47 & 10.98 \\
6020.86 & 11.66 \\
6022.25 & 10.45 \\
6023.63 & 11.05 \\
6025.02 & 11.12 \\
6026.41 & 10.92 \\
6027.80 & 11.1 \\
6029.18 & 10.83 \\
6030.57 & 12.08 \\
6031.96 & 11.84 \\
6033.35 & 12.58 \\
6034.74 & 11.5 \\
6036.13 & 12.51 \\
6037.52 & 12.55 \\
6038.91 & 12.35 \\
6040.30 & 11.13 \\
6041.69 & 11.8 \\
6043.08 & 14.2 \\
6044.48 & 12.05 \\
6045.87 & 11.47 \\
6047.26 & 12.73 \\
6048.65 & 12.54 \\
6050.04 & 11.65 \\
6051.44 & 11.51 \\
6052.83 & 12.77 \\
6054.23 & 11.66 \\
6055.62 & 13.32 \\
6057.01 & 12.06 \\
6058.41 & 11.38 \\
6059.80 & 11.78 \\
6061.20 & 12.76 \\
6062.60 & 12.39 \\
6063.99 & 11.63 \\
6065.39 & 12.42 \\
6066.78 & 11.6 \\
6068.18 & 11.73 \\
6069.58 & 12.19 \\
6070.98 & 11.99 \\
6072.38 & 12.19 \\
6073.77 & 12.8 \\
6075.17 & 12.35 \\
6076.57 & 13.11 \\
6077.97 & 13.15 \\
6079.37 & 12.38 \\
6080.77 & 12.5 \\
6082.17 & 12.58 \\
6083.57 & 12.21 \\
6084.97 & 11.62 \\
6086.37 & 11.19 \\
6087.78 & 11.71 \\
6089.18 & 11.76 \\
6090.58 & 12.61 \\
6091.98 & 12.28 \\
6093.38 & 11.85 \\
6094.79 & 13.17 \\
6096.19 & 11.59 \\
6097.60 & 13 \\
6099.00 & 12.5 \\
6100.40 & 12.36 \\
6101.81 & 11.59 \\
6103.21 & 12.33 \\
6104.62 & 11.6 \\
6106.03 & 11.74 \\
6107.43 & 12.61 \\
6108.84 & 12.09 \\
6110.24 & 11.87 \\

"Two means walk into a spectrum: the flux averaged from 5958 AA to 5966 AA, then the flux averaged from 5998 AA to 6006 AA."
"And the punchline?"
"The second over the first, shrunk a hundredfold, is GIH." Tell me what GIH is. 0.0101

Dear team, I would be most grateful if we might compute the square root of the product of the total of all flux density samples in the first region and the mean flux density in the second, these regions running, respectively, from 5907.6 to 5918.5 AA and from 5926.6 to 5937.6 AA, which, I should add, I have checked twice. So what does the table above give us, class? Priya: 33.2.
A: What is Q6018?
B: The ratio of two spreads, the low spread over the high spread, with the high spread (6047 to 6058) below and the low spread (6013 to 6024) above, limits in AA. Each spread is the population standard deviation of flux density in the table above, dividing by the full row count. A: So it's 1.0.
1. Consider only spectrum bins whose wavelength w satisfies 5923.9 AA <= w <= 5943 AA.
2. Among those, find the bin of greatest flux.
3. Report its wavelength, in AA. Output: 5924.59 AA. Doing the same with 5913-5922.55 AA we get 5915.05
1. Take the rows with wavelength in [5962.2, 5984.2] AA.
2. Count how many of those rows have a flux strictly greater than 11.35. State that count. 14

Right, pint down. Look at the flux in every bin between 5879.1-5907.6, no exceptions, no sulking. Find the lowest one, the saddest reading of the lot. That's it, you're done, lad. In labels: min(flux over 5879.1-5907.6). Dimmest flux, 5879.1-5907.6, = 8.191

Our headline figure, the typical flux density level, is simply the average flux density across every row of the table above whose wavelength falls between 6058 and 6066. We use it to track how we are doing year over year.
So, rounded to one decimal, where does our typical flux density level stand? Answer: 12.1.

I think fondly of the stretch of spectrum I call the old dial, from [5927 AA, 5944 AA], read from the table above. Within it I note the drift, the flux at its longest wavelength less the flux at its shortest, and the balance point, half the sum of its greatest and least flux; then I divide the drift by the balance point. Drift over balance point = -0.059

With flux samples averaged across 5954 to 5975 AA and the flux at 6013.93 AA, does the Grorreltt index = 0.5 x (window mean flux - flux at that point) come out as -0.43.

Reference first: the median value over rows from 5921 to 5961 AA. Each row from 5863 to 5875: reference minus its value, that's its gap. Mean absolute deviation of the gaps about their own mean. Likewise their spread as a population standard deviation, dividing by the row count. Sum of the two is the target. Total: 1.27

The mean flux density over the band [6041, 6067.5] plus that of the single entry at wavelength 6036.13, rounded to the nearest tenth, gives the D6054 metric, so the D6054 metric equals 24.7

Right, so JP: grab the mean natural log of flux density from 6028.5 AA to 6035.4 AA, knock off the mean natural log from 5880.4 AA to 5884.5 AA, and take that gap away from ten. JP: 10.0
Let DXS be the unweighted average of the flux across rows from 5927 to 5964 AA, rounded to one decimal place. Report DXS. 11.6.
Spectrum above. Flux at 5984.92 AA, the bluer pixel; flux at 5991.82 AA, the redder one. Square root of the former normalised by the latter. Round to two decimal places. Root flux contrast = 0.99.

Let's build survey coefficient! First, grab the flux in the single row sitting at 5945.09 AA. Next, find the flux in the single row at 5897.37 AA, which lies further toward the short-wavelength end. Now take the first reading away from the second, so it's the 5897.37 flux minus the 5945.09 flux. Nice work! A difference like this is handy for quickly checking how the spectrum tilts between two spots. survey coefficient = -1.8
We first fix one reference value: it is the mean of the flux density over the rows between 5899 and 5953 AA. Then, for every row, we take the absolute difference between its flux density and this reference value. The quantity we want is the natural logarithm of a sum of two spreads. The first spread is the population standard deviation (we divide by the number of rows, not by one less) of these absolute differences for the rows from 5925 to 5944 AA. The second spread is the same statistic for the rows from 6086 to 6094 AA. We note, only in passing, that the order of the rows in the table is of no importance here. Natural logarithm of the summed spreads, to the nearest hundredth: -0.46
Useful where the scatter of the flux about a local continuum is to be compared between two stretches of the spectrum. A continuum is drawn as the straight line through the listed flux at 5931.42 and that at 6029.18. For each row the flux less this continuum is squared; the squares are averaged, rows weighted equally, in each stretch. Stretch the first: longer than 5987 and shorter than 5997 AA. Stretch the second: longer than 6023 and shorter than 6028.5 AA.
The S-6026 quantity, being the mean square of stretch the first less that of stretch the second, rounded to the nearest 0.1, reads 1.5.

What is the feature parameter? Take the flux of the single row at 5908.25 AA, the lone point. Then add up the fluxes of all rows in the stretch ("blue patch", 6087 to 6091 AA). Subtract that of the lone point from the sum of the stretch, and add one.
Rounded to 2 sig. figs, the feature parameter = 25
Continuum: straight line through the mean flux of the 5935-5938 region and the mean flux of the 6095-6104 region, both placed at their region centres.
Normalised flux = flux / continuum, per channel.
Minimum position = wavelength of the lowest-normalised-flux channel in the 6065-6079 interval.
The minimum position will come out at 6066.78 AA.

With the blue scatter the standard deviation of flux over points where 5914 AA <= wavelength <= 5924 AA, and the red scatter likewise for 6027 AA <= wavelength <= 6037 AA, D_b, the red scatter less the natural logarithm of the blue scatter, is 0.8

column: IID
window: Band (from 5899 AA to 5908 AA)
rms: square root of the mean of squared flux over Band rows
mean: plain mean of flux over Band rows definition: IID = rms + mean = 22.1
